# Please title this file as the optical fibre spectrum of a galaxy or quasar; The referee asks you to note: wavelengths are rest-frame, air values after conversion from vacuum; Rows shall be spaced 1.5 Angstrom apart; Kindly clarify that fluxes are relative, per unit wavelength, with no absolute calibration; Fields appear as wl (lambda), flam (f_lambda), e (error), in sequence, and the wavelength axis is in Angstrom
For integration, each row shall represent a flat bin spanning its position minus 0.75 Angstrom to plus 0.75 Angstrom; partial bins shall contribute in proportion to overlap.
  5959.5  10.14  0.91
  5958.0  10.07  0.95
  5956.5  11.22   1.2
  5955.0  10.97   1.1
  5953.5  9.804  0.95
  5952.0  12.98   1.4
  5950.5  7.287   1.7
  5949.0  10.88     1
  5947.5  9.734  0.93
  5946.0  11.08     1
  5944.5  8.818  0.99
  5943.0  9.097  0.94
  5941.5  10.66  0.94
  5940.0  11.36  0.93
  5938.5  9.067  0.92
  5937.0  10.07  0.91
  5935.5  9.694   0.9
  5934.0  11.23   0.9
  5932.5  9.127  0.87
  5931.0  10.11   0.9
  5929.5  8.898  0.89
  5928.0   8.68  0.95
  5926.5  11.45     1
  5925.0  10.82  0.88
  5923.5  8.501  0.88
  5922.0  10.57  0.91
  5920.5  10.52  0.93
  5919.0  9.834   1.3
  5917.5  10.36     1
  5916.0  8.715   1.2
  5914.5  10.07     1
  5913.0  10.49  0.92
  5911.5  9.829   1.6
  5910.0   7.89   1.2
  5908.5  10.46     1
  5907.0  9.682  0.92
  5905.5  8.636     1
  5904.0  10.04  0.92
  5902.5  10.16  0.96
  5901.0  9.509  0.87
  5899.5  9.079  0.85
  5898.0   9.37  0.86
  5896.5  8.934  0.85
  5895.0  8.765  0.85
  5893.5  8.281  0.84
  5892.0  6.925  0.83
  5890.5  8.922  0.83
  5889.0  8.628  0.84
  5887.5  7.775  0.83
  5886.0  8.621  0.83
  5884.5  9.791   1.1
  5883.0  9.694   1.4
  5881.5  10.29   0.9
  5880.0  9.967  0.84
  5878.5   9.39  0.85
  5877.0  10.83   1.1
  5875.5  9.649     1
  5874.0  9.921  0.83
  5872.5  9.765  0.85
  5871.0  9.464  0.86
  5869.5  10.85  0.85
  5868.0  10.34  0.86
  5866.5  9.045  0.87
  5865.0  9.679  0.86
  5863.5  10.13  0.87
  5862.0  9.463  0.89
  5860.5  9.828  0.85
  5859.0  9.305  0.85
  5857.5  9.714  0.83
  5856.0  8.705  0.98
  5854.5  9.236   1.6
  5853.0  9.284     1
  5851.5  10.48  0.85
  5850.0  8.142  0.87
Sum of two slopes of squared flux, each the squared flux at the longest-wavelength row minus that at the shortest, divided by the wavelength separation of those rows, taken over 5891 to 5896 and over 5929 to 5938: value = 12.6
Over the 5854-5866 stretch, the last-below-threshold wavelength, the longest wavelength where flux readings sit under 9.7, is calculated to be 5865.0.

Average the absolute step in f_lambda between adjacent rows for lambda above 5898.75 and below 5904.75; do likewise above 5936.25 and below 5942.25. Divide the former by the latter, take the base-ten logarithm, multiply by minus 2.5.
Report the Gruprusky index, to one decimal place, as 1.3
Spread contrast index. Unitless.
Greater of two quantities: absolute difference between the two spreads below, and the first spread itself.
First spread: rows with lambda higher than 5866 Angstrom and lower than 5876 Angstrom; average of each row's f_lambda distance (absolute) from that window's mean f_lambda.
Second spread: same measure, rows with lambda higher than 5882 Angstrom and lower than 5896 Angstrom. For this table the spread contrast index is 0.436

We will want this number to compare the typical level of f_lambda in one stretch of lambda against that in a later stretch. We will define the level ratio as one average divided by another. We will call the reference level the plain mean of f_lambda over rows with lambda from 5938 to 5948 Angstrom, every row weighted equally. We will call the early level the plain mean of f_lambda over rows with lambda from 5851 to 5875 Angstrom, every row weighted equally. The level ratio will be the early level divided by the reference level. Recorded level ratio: 0.97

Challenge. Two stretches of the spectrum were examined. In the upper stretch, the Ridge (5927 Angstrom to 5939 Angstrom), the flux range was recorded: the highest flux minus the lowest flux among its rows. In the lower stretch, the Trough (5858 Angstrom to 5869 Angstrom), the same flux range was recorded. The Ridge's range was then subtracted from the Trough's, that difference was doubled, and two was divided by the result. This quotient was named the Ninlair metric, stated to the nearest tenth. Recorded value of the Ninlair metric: -0.8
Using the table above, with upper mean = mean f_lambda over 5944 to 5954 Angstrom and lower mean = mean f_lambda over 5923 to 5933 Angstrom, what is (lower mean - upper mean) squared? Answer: 0.18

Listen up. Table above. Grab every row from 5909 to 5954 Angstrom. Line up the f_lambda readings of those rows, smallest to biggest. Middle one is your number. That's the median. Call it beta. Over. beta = 10.0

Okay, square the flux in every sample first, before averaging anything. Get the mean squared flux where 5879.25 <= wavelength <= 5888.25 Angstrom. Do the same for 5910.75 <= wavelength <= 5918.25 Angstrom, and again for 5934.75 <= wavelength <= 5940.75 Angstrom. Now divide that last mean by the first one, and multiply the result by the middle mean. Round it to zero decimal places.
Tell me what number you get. 113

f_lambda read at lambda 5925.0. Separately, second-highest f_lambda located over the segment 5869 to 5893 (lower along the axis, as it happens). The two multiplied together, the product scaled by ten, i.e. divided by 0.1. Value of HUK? 1172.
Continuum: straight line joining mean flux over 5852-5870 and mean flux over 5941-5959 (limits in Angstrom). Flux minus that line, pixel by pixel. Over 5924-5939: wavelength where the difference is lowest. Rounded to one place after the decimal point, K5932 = 5928.0 Angstrom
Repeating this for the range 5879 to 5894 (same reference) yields 5892.0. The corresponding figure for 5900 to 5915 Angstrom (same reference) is 5910.0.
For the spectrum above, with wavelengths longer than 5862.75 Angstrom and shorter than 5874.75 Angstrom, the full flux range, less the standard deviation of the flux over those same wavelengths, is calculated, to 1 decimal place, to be 1.3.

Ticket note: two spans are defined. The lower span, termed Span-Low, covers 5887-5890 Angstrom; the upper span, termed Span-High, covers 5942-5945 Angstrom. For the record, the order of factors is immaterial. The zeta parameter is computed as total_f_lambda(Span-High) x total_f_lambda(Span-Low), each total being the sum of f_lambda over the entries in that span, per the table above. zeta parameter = 294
